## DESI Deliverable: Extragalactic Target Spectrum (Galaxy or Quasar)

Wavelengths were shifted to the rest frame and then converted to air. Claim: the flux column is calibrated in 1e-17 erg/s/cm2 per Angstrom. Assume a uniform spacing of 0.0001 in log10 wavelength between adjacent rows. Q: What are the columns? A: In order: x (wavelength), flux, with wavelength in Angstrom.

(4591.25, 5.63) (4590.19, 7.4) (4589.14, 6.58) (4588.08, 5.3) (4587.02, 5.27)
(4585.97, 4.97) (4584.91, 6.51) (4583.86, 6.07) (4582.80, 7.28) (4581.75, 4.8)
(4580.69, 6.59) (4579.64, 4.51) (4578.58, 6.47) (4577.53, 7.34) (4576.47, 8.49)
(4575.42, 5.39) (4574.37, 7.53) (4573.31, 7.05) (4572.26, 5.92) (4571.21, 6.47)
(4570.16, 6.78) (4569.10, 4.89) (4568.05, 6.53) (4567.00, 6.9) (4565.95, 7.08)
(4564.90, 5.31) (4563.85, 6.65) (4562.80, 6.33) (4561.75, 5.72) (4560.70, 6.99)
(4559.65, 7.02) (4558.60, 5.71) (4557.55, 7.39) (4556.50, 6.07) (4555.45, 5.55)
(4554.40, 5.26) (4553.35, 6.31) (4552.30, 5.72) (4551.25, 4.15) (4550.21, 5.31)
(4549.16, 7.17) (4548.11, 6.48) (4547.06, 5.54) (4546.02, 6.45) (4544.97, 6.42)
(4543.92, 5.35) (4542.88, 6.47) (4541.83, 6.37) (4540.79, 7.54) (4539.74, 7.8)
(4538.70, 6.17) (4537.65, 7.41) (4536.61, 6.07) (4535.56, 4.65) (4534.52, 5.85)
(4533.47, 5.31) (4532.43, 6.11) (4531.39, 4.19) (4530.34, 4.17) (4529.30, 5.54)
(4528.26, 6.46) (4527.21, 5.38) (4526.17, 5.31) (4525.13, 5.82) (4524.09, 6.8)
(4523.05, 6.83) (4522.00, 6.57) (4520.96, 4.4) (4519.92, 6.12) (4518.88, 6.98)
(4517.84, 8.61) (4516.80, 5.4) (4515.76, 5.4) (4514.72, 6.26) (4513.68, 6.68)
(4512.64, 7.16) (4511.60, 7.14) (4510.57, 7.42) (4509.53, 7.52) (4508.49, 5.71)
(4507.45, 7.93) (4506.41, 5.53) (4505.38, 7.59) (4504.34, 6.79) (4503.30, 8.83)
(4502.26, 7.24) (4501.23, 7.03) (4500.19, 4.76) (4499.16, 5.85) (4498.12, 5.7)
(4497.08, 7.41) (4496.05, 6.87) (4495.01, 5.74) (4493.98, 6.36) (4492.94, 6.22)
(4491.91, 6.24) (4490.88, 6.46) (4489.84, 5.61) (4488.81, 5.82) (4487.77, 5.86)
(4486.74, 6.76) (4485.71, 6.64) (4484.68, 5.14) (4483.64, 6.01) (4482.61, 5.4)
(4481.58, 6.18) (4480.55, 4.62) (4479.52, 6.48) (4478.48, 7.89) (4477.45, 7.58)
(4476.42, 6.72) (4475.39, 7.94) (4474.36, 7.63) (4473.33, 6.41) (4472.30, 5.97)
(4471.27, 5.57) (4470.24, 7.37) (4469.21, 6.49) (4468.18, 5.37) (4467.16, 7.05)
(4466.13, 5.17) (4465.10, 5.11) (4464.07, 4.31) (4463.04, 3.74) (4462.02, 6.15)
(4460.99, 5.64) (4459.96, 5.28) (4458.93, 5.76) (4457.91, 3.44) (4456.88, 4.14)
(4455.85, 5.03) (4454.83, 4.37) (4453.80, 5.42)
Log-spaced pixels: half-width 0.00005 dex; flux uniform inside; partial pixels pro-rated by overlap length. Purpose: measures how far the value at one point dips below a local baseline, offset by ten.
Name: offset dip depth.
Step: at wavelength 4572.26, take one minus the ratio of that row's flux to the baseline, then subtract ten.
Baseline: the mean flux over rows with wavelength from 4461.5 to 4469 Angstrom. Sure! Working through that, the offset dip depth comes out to -10.1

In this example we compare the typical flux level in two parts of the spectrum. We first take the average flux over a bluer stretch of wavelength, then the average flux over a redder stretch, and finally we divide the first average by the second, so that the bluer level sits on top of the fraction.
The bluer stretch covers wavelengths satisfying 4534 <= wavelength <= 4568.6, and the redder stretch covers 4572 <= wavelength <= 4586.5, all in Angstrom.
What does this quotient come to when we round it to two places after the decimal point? 0.98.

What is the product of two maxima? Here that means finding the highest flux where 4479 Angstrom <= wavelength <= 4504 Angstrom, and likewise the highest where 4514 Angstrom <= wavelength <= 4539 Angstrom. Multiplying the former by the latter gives 76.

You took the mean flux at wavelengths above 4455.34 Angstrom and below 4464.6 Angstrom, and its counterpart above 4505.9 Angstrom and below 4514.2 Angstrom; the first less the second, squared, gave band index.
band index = 4.2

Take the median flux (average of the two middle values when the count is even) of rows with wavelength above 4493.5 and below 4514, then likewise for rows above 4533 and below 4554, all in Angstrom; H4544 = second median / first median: 0.90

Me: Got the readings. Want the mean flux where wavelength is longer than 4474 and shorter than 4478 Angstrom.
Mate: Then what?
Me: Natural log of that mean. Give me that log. 2.01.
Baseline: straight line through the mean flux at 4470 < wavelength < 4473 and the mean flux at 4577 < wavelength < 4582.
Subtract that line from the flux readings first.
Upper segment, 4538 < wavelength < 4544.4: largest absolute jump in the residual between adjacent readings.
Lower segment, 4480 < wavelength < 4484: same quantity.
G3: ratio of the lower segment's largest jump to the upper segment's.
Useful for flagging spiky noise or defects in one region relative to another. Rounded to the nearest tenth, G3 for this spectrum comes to 1.0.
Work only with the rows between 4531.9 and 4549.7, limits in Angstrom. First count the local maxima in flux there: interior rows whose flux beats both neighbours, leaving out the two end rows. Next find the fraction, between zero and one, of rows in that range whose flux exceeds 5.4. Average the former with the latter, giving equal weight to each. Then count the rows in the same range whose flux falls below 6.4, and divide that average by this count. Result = 0.32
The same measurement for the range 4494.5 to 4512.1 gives 0.58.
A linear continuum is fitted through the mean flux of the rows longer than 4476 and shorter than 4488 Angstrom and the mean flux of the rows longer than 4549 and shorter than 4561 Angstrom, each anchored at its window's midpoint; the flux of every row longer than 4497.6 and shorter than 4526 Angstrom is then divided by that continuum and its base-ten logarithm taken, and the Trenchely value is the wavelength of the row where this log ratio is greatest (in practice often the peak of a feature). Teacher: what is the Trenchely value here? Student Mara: 4503.30 Angstrom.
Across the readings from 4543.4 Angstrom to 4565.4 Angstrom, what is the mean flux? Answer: 6.0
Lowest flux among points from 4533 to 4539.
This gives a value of 4.65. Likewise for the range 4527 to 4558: 4.15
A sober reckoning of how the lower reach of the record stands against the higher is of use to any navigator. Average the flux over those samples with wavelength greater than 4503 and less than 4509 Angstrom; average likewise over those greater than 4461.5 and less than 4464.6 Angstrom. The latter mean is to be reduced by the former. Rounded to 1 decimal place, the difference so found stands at -2.3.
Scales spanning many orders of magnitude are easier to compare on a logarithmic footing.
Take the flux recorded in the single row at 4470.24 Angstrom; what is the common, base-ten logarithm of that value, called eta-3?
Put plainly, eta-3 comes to 0.867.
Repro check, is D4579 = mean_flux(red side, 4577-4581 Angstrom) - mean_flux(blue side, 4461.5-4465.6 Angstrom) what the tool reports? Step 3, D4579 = 1.4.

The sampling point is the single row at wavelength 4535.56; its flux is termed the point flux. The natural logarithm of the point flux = 1.54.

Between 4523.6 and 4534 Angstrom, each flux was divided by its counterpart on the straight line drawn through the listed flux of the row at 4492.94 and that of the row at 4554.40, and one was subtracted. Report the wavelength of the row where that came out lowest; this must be 4530.34 Angstrom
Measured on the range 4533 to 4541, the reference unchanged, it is 4535.56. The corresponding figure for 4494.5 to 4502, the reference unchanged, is 4500.19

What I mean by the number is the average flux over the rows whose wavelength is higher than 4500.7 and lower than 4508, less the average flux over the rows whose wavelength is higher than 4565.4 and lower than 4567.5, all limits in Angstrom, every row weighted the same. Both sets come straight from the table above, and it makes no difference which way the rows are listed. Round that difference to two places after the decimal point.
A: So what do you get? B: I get 0.29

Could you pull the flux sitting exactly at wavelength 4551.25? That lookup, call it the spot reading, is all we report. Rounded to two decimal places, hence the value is 4.15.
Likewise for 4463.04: 3.74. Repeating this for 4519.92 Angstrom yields 6.12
